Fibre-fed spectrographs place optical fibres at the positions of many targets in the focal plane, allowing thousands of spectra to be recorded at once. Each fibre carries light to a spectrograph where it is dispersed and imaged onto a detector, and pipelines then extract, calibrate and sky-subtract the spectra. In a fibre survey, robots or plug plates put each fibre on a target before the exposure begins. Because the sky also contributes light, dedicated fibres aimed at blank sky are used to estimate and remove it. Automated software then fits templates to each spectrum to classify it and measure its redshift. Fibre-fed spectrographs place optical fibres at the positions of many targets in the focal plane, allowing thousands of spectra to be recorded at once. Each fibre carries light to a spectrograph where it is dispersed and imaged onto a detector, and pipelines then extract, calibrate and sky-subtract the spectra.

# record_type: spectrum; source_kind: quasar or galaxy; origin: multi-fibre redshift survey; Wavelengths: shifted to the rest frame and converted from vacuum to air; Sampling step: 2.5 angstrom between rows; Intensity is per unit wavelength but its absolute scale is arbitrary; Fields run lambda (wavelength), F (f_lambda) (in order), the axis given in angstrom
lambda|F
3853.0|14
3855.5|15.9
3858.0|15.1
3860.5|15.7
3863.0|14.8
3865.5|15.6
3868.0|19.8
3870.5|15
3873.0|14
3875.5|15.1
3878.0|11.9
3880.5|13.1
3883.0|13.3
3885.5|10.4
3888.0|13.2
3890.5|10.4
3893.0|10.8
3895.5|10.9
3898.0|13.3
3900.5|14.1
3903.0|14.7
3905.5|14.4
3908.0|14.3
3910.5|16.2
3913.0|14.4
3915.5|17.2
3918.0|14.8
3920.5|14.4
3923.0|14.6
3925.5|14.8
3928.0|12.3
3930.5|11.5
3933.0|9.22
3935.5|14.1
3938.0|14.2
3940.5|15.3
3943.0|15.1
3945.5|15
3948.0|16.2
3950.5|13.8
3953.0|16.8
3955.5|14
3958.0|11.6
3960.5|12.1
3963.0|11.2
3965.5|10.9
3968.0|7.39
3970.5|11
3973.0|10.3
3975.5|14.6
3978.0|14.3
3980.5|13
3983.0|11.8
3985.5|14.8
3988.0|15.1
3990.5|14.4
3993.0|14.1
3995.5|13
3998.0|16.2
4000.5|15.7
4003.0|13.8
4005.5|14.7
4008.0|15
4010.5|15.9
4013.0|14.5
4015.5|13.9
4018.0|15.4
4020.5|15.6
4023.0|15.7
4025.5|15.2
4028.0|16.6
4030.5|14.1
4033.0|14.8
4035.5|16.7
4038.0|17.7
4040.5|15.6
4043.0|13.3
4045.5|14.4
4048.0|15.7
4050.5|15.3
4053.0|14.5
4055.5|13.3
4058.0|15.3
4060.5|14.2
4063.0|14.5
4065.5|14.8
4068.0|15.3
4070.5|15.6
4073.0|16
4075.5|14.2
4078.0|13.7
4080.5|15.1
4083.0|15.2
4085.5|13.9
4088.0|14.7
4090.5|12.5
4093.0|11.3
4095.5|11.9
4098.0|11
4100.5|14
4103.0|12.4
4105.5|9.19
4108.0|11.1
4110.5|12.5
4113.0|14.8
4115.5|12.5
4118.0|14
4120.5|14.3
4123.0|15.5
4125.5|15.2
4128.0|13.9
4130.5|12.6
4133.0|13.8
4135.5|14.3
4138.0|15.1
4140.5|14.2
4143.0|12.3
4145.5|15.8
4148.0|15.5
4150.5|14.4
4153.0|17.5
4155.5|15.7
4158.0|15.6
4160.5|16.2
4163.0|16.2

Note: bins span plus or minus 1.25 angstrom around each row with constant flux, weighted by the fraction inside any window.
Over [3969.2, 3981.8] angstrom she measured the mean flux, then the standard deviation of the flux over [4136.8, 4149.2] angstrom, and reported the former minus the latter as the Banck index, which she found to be 11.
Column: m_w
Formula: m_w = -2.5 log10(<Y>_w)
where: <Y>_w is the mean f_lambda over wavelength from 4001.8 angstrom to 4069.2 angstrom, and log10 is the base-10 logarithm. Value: -2.94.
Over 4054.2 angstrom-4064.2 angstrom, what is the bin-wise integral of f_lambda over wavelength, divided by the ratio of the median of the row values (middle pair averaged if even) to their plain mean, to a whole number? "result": 143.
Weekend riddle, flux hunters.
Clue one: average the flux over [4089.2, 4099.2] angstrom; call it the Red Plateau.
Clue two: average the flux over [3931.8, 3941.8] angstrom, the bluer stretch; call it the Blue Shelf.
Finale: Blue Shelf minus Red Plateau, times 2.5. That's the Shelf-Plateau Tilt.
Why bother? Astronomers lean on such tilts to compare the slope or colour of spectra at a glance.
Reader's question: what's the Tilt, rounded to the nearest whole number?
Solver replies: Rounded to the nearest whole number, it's 4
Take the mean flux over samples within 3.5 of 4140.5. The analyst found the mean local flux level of 13.9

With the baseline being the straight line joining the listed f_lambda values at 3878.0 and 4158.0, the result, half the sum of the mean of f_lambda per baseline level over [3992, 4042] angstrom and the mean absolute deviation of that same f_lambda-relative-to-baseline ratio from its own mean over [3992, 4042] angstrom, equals 0.584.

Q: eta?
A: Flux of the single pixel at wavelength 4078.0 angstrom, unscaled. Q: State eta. 13.7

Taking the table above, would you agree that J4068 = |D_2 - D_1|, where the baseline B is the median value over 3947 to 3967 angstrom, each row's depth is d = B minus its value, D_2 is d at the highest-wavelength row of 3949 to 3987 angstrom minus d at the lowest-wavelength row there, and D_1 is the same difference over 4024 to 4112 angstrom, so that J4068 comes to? 3.7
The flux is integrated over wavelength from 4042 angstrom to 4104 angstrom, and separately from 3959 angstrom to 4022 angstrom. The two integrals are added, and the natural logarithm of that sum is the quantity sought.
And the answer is 7.454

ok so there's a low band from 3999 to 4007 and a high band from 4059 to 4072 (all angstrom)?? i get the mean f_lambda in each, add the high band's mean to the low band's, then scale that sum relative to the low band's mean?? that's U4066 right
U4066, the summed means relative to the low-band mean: 2.01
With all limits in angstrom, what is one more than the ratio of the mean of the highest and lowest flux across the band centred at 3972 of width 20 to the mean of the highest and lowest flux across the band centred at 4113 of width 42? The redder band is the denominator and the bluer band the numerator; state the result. 1.89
